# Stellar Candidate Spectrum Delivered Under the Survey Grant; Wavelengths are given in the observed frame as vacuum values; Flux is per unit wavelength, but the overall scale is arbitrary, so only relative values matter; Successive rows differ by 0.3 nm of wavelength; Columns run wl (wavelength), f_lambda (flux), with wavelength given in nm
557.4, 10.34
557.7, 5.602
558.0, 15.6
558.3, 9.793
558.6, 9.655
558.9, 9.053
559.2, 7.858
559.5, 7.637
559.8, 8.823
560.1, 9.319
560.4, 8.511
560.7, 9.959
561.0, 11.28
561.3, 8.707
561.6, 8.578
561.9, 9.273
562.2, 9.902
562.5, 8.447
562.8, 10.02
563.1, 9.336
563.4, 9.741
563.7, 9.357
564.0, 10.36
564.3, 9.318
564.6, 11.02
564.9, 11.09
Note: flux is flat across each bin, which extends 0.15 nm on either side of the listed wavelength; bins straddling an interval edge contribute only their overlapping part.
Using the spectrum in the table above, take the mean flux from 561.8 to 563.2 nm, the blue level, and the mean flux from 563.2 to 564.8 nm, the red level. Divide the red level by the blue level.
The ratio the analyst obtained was 1.06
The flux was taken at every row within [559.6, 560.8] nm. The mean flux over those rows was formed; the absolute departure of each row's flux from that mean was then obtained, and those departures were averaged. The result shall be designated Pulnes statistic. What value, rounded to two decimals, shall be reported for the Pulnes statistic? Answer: 0.49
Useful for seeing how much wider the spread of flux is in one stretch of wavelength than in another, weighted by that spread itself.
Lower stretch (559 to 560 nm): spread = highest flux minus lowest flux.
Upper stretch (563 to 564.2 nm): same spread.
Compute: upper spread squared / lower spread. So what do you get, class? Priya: 0.88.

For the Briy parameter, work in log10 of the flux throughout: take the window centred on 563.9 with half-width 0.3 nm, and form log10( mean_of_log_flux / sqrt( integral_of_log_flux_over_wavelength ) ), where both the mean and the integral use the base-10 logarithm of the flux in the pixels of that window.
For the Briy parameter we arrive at 0.11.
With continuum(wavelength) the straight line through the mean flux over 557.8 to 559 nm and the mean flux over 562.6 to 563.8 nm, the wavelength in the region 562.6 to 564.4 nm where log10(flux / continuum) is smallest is 563.1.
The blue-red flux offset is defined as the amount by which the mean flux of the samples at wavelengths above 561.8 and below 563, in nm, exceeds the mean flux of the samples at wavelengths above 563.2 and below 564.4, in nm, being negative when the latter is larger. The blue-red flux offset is -0.3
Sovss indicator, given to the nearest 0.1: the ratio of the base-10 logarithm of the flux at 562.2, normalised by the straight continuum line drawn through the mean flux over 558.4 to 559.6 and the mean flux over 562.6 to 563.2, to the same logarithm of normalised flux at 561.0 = 0.2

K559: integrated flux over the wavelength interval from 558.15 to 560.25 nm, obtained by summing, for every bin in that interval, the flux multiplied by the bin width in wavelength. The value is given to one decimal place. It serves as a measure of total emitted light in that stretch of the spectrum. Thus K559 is 18.6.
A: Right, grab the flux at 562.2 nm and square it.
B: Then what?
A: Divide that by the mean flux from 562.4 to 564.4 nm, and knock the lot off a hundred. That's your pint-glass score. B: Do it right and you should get 90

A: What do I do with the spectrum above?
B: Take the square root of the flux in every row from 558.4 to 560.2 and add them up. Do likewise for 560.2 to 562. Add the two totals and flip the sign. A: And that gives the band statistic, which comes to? -36.1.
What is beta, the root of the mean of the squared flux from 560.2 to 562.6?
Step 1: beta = 9.4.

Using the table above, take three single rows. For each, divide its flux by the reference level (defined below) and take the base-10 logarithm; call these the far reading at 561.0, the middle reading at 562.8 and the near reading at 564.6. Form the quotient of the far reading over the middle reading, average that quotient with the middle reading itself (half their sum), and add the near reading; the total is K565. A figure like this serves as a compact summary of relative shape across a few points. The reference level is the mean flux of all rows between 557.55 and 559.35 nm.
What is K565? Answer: 1.9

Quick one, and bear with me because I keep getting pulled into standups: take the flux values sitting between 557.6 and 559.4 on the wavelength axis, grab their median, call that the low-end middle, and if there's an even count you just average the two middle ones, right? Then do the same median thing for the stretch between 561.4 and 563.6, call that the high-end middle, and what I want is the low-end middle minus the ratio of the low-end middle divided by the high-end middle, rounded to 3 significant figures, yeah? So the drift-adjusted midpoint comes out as 8.35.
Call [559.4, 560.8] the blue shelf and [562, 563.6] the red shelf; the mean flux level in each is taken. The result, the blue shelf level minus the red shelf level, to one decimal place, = -0.6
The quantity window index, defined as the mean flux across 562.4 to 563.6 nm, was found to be 9.4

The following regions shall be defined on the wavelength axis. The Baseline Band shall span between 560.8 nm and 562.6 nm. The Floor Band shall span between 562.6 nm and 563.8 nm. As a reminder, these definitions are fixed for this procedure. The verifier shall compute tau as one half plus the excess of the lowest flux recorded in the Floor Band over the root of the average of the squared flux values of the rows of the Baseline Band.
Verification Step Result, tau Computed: 0.42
